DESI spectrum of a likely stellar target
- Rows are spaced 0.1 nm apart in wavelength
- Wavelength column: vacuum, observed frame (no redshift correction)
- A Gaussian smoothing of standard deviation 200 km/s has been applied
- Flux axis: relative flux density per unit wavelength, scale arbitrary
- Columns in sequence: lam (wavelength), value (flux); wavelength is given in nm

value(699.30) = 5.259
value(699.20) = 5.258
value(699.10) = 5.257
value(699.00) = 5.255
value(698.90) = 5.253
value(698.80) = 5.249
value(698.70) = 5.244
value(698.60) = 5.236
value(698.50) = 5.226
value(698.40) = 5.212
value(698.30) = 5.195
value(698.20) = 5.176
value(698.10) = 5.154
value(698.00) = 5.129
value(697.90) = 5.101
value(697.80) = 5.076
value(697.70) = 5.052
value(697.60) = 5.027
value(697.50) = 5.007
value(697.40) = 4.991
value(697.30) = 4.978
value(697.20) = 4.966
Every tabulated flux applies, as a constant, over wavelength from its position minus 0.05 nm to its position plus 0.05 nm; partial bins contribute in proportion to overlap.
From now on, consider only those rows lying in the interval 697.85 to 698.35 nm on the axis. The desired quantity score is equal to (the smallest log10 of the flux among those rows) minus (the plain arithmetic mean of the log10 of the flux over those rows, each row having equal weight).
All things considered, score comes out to -0.004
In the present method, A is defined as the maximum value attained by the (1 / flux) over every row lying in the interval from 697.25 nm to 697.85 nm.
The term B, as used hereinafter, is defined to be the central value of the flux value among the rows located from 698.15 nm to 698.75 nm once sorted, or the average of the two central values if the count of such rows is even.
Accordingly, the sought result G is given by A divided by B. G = 0.0385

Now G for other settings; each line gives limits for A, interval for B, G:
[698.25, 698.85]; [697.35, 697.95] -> 0.0382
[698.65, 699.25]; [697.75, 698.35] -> 0.0371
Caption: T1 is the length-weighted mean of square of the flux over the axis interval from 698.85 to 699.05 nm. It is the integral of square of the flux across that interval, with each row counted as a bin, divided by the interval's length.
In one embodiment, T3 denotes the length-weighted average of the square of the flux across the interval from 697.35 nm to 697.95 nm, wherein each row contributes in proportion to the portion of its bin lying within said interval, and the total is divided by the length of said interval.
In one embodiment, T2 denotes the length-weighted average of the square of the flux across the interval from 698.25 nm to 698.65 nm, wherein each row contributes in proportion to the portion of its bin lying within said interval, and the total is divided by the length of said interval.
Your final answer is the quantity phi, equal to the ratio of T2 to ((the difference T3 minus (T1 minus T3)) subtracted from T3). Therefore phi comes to 12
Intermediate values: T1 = 27.60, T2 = 27.22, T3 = 25.4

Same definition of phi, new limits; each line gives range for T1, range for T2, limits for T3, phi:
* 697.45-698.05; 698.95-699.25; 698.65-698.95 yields -15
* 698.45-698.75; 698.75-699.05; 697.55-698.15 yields 18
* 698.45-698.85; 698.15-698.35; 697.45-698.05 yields 15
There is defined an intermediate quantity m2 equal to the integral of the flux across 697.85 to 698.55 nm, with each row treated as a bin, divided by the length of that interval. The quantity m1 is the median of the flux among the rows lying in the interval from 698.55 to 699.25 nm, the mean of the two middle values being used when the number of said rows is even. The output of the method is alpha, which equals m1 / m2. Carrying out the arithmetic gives 1.02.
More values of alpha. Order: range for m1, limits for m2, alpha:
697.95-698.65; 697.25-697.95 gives 1.03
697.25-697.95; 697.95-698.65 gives 0.97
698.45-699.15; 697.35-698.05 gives 1.04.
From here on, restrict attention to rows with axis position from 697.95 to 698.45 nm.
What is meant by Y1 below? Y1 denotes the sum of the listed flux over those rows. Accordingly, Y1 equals 25.87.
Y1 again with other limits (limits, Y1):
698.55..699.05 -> 26.24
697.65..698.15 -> 25.51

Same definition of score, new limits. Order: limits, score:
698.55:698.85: -0.001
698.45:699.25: -0.002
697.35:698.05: -0.005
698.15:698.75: -0.003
